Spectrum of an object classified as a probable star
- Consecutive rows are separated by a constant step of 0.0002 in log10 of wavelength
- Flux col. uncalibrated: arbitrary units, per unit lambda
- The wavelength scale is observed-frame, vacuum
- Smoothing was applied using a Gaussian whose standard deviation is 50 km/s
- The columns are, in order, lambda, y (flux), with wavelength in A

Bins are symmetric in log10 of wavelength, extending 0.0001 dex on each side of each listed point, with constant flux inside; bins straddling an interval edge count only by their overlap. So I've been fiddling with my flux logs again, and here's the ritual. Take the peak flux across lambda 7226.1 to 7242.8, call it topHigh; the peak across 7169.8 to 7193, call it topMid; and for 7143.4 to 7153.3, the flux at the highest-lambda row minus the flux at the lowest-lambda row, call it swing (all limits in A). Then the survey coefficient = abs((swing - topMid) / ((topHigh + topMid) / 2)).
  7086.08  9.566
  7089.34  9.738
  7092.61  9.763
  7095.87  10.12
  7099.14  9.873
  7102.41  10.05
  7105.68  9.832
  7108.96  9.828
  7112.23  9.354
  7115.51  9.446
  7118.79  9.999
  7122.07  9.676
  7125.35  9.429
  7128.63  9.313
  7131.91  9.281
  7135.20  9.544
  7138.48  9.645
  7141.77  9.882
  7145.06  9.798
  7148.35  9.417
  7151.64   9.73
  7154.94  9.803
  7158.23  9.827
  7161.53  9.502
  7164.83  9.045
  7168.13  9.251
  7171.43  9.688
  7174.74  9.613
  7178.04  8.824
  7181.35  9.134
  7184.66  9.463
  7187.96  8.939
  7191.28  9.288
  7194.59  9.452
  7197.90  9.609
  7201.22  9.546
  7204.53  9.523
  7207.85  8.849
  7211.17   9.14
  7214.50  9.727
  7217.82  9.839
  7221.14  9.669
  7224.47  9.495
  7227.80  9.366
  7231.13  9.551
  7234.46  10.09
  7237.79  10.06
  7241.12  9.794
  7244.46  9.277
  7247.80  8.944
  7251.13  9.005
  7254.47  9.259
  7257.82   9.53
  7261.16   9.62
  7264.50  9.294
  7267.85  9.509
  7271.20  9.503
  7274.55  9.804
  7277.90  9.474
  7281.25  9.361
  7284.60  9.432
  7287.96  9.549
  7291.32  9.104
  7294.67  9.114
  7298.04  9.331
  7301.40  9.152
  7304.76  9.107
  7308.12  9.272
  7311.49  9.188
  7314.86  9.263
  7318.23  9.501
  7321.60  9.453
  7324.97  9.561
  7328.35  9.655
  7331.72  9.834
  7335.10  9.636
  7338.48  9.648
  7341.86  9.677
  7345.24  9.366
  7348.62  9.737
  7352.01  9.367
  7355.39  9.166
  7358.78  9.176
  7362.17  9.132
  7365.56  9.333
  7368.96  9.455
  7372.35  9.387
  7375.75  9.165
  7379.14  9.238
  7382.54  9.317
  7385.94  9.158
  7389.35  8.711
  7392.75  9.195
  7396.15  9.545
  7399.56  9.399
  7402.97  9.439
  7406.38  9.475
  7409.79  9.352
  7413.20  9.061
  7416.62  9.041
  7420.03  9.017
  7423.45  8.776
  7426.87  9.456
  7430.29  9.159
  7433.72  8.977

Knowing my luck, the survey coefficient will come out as 0.99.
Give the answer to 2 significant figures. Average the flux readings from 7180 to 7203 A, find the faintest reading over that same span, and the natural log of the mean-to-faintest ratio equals 0.045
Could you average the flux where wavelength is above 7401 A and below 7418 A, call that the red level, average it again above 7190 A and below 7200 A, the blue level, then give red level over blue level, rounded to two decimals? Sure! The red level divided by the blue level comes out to 0.98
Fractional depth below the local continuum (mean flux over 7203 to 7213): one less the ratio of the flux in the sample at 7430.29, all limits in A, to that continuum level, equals 0.00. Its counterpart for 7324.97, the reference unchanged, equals -0.04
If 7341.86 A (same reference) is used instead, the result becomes -0.06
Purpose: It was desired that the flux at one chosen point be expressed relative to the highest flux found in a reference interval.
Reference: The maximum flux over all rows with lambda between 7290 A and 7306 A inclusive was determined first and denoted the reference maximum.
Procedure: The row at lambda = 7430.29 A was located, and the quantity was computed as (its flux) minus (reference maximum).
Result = -0.17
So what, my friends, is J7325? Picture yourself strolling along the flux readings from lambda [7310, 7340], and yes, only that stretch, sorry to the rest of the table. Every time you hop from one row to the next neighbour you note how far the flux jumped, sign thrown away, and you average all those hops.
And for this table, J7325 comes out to 0.12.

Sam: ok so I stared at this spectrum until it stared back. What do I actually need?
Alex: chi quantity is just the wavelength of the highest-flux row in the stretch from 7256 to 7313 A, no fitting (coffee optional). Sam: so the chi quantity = 7274.55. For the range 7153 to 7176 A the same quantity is 7158.23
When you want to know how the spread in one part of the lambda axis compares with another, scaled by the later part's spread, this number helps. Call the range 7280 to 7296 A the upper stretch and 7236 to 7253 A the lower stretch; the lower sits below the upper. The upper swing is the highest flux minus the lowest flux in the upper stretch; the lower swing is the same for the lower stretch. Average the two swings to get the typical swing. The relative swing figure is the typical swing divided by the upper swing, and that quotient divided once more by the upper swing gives 3.9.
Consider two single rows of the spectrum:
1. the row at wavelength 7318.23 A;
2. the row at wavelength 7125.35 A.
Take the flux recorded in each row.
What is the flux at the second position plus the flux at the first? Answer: 18.93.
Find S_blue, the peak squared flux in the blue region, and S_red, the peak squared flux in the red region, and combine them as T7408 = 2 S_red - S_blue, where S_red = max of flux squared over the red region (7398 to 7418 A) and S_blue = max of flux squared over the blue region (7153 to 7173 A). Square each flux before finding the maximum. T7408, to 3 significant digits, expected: 83.0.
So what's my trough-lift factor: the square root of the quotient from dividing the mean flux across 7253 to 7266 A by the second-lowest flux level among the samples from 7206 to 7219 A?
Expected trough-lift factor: 1.02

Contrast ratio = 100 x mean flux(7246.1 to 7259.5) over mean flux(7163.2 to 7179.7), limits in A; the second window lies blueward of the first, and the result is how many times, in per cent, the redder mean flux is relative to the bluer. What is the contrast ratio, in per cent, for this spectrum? 99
